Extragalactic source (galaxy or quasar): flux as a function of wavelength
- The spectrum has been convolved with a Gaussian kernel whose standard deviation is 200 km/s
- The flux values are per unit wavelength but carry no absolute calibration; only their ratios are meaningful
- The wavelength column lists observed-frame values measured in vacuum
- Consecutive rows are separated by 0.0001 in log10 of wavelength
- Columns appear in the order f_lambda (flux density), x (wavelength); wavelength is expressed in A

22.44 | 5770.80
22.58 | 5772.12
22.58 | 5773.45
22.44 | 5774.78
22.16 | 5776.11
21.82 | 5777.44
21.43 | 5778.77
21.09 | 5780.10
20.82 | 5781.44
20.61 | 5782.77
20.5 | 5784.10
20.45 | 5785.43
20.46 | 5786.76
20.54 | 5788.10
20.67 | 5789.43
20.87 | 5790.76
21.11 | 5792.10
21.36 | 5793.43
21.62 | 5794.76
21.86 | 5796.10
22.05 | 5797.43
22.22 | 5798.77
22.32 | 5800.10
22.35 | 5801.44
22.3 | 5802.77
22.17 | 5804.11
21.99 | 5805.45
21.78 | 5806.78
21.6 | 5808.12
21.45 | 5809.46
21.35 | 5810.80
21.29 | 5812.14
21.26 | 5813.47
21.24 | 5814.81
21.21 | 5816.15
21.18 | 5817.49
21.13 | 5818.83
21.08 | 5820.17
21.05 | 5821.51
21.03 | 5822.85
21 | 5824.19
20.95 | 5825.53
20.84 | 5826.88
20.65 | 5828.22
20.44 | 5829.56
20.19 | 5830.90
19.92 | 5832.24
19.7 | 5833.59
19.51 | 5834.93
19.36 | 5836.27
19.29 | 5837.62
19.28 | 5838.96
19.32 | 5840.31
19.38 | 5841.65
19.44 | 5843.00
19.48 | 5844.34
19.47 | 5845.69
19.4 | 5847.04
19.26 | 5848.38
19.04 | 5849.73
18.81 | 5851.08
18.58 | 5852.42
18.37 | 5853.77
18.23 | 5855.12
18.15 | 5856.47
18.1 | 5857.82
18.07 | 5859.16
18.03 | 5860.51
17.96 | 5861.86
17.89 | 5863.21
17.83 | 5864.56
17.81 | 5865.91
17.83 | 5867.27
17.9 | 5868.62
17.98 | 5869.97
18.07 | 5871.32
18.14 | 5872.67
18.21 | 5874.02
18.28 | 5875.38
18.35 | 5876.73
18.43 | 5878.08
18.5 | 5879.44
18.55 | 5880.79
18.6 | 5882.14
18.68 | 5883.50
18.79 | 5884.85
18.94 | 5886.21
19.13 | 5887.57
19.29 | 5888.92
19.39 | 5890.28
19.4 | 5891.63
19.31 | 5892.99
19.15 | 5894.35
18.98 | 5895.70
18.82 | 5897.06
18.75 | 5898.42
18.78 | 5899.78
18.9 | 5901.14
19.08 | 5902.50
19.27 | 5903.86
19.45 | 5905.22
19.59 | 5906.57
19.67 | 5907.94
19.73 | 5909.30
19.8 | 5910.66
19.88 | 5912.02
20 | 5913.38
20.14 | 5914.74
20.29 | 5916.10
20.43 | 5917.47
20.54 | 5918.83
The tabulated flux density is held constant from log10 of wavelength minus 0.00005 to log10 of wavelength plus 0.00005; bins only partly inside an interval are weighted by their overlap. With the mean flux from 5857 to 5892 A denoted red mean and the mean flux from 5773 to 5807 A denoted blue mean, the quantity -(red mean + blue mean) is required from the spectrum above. -39.9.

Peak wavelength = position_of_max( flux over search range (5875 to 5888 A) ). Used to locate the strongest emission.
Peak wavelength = 5887.57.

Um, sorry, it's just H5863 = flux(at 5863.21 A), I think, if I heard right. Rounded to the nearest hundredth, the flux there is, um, 17.89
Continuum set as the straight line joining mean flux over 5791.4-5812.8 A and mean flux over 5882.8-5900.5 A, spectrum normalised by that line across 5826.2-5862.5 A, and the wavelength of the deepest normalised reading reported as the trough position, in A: 5861.86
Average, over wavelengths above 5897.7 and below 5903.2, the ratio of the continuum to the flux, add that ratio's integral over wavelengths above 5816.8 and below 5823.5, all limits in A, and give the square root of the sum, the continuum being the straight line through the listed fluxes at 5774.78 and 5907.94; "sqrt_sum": 2.81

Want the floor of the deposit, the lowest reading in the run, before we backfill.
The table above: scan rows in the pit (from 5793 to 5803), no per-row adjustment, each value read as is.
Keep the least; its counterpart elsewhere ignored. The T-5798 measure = 21.36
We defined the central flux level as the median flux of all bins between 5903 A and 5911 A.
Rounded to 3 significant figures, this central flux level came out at 19.6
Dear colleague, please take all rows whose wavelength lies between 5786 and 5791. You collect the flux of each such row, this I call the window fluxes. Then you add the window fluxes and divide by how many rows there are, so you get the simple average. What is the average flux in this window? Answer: 20.6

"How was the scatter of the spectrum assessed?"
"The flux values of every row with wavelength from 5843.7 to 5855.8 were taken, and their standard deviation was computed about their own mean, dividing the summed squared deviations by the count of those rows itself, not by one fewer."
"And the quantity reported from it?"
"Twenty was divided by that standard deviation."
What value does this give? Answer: 44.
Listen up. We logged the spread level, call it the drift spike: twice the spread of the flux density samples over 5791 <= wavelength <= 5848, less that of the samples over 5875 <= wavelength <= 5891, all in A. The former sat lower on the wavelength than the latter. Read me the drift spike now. 1.65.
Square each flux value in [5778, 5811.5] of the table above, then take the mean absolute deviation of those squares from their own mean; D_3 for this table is 24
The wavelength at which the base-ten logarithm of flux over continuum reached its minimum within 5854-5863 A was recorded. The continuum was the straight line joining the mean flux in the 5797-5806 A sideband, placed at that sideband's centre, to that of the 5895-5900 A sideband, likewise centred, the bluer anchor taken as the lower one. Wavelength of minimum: 5861.86 A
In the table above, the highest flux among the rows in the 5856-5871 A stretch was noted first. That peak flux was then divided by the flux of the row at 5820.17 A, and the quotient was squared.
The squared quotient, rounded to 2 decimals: 0.74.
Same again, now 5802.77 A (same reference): 0.66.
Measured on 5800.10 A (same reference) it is 0.66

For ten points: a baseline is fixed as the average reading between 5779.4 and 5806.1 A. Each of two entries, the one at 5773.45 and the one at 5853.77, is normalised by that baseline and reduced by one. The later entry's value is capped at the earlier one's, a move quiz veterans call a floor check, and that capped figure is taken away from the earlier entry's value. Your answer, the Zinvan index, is 0.20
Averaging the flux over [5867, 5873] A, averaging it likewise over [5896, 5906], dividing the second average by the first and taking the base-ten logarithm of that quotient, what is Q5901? 0.024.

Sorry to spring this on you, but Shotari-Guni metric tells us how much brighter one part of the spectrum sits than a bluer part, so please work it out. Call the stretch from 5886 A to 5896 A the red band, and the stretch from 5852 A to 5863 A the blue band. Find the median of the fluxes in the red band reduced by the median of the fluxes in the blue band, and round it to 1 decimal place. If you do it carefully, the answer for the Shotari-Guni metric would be 1.1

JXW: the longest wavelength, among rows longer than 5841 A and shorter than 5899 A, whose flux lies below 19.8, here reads 5898.42 A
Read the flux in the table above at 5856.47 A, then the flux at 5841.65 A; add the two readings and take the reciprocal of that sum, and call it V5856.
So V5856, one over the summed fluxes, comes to 0.0266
